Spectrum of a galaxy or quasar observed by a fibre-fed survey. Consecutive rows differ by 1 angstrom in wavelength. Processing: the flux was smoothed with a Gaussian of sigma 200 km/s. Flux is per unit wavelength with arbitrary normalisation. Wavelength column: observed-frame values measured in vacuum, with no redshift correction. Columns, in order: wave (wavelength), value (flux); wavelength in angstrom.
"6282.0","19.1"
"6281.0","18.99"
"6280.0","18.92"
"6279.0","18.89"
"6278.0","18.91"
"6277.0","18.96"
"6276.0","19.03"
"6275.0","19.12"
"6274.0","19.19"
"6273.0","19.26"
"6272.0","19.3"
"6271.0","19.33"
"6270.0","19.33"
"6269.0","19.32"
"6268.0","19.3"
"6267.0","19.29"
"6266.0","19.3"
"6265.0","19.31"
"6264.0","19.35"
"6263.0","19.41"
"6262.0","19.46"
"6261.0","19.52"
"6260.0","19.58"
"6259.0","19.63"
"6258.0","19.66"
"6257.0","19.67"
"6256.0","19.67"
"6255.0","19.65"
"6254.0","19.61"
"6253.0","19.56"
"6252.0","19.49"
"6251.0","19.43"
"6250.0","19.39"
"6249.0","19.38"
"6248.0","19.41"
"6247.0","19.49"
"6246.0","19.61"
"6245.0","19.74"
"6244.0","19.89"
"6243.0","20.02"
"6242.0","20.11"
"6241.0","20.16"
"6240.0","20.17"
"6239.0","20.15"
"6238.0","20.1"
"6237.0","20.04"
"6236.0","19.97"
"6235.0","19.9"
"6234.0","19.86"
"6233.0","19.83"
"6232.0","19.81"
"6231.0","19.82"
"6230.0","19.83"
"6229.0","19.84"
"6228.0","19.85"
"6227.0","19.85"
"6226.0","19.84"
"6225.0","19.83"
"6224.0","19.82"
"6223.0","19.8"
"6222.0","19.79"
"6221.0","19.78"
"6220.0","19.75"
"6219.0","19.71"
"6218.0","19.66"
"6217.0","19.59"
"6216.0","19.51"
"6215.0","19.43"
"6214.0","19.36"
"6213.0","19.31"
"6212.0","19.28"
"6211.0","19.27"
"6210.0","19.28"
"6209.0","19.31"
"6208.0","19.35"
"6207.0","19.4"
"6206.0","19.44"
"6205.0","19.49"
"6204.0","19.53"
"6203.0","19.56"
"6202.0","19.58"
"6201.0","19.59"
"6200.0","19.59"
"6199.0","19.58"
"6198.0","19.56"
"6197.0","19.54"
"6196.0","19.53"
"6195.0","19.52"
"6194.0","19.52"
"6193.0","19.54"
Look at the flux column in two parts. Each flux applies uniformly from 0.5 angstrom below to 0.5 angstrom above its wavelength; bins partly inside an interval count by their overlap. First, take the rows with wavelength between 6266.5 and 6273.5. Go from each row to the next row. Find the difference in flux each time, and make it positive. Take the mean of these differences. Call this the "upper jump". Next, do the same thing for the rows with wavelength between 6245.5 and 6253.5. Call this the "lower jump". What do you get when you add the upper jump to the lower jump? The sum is 0.077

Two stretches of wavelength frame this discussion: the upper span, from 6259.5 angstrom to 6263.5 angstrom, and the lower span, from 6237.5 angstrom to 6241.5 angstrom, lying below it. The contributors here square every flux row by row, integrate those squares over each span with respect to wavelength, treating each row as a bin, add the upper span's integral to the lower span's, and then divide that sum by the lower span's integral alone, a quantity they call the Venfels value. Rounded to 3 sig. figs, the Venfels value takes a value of 1.94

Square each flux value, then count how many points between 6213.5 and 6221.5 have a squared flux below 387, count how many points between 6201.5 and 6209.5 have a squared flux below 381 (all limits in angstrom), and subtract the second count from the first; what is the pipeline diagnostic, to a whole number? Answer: 0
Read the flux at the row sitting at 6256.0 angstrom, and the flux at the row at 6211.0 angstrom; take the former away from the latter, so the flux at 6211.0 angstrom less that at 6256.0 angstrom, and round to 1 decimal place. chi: -0.4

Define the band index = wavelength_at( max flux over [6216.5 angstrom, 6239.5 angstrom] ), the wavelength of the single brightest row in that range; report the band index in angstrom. 6239.0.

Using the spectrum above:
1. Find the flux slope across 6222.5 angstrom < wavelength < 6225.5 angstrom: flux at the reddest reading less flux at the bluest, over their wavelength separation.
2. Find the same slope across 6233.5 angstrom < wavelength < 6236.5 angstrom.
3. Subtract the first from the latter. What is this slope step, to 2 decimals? 0.04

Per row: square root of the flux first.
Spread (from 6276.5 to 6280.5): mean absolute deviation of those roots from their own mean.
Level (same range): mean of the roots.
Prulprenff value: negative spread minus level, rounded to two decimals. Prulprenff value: -4.35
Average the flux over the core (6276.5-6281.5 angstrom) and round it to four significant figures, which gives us 18.93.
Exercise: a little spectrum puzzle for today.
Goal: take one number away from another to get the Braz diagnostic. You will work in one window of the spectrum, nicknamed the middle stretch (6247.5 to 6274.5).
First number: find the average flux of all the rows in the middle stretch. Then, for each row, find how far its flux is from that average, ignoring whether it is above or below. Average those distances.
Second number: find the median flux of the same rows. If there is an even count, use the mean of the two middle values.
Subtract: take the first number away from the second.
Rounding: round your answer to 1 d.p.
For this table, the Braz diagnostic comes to 19.3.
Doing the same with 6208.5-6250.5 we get 19.6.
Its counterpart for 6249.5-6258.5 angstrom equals 19.5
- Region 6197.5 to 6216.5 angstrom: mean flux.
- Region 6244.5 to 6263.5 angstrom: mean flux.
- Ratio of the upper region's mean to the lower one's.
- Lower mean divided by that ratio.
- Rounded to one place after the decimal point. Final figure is 19.3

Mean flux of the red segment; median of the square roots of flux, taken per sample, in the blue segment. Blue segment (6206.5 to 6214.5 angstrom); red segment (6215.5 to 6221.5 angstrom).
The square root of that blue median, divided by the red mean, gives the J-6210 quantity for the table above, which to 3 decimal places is 0.107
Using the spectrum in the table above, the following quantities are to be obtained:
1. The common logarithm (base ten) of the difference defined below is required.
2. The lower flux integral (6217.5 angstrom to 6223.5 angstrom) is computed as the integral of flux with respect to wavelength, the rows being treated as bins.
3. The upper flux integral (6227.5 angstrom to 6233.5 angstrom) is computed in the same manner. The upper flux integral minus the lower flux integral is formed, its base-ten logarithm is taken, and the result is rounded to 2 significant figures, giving -0.31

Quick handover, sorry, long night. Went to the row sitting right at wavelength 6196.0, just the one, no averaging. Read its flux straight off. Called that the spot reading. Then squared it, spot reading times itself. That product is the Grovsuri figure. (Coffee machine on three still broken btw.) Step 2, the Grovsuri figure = 381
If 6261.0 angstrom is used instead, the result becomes 381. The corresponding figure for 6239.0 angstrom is 406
